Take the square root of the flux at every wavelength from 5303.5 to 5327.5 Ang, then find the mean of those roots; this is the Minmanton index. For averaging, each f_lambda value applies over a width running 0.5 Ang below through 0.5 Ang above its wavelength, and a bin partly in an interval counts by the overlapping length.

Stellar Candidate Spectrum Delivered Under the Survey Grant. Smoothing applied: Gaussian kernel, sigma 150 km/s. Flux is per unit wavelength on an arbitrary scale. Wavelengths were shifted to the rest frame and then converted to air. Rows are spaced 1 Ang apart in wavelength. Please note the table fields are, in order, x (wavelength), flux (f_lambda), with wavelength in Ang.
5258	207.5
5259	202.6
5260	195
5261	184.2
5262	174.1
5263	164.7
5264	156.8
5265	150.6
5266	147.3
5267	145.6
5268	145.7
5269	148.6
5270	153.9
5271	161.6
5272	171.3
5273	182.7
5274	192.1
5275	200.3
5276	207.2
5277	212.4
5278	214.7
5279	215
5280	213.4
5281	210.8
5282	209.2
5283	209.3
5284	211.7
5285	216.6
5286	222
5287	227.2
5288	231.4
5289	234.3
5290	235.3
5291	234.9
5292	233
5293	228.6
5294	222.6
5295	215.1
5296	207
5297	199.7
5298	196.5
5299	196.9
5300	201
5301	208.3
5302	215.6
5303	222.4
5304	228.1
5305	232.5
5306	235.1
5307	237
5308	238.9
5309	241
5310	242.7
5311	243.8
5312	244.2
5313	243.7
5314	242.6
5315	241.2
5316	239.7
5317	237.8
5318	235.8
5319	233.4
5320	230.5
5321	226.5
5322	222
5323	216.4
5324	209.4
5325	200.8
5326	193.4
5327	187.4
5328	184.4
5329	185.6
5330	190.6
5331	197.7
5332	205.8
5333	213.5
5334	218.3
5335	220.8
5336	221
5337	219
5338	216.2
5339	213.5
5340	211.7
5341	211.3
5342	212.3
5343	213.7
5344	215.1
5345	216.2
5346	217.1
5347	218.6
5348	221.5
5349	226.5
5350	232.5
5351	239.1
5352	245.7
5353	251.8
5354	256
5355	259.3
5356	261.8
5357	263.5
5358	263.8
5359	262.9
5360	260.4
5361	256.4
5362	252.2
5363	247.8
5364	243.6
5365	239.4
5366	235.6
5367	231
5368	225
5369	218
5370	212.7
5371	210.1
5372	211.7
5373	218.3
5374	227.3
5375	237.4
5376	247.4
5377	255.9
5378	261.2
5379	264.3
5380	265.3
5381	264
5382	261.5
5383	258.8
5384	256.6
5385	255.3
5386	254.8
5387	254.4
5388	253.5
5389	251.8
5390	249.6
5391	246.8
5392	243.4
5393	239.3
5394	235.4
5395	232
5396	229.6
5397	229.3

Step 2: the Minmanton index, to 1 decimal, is 15.1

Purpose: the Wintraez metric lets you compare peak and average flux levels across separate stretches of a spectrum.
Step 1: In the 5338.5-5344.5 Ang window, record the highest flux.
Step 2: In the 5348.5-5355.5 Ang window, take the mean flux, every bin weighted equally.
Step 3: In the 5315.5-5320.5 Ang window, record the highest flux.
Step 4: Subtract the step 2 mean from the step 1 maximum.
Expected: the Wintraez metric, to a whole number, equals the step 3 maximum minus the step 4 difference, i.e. 269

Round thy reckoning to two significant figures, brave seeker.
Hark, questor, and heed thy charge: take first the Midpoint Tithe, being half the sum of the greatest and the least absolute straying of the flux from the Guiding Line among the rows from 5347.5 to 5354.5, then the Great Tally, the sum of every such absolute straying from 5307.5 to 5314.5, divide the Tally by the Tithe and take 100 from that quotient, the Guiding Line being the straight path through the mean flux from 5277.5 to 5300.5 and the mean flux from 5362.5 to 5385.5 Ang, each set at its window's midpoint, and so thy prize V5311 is -88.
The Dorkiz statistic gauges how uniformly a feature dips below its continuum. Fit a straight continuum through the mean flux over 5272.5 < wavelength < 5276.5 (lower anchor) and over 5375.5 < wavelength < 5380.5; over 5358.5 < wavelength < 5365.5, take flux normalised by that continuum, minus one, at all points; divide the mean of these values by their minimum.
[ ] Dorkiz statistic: -0.25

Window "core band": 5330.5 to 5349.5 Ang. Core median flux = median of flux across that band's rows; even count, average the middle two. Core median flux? 216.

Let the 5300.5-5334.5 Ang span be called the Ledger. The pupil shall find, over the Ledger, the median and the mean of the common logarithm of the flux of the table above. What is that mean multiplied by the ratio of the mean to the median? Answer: 2.33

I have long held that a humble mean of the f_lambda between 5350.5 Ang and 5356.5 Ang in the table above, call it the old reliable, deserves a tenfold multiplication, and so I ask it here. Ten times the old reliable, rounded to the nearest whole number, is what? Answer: 2523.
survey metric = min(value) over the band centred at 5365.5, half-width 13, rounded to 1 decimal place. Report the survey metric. 210.1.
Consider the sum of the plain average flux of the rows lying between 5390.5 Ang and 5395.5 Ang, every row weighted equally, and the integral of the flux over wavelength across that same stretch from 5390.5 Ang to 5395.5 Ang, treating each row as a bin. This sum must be 1436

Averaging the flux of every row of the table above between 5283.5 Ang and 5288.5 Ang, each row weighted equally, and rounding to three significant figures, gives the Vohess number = 222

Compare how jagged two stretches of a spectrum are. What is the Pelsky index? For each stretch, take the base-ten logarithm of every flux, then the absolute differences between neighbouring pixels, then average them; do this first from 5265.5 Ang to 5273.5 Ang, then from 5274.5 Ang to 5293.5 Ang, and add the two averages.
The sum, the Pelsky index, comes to 0.0207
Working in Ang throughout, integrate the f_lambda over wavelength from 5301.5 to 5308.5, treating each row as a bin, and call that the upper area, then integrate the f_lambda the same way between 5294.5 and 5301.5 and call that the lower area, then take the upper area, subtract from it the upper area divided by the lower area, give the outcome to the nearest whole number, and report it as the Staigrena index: 1608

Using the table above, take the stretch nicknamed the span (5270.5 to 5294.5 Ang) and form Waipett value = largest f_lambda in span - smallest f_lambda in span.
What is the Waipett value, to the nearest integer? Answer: 74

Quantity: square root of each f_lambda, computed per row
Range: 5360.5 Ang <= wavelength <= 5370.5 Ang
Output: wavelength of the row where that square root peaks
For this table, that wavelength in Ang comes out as 5361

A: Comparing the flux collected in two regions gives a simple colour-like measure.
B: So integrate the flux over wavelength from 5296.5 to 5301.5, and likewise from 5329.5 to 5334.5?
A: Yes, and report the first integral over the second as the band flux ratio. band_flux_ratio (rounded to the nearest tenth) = 1.0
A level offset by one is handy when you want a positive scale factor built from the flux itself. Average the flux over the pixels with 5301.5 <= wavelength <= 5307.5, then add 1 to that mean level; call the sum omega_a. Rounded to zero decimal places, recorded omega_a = 229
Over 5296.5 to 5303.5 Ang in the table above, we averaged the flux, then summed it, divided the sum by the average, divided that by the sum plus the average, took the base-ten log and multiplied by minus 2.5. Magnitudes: 5.93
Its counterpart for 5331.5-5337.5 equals 6.01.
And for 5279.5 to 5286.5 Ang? 5.97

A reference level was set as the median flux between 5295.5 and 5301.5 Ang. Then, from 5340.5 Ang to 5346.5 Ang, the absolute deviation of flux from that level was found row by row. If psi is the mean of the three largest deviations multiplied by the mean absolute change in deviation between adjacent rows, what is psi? 18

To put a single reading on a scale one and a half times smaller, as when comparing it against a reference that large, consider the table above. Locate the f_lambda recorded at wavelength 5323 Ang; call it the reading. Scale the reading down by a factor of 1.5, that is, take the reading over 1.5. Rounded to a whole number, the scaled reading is 144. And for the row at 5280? 142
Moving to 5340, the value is 141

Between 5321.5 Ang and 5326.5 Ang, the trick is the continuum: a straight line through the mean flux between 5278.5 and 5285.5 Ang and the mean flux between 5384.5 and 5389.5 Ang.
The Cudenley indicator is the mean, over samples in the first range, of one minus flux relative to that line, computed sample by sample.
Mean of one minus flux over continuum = 0.09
